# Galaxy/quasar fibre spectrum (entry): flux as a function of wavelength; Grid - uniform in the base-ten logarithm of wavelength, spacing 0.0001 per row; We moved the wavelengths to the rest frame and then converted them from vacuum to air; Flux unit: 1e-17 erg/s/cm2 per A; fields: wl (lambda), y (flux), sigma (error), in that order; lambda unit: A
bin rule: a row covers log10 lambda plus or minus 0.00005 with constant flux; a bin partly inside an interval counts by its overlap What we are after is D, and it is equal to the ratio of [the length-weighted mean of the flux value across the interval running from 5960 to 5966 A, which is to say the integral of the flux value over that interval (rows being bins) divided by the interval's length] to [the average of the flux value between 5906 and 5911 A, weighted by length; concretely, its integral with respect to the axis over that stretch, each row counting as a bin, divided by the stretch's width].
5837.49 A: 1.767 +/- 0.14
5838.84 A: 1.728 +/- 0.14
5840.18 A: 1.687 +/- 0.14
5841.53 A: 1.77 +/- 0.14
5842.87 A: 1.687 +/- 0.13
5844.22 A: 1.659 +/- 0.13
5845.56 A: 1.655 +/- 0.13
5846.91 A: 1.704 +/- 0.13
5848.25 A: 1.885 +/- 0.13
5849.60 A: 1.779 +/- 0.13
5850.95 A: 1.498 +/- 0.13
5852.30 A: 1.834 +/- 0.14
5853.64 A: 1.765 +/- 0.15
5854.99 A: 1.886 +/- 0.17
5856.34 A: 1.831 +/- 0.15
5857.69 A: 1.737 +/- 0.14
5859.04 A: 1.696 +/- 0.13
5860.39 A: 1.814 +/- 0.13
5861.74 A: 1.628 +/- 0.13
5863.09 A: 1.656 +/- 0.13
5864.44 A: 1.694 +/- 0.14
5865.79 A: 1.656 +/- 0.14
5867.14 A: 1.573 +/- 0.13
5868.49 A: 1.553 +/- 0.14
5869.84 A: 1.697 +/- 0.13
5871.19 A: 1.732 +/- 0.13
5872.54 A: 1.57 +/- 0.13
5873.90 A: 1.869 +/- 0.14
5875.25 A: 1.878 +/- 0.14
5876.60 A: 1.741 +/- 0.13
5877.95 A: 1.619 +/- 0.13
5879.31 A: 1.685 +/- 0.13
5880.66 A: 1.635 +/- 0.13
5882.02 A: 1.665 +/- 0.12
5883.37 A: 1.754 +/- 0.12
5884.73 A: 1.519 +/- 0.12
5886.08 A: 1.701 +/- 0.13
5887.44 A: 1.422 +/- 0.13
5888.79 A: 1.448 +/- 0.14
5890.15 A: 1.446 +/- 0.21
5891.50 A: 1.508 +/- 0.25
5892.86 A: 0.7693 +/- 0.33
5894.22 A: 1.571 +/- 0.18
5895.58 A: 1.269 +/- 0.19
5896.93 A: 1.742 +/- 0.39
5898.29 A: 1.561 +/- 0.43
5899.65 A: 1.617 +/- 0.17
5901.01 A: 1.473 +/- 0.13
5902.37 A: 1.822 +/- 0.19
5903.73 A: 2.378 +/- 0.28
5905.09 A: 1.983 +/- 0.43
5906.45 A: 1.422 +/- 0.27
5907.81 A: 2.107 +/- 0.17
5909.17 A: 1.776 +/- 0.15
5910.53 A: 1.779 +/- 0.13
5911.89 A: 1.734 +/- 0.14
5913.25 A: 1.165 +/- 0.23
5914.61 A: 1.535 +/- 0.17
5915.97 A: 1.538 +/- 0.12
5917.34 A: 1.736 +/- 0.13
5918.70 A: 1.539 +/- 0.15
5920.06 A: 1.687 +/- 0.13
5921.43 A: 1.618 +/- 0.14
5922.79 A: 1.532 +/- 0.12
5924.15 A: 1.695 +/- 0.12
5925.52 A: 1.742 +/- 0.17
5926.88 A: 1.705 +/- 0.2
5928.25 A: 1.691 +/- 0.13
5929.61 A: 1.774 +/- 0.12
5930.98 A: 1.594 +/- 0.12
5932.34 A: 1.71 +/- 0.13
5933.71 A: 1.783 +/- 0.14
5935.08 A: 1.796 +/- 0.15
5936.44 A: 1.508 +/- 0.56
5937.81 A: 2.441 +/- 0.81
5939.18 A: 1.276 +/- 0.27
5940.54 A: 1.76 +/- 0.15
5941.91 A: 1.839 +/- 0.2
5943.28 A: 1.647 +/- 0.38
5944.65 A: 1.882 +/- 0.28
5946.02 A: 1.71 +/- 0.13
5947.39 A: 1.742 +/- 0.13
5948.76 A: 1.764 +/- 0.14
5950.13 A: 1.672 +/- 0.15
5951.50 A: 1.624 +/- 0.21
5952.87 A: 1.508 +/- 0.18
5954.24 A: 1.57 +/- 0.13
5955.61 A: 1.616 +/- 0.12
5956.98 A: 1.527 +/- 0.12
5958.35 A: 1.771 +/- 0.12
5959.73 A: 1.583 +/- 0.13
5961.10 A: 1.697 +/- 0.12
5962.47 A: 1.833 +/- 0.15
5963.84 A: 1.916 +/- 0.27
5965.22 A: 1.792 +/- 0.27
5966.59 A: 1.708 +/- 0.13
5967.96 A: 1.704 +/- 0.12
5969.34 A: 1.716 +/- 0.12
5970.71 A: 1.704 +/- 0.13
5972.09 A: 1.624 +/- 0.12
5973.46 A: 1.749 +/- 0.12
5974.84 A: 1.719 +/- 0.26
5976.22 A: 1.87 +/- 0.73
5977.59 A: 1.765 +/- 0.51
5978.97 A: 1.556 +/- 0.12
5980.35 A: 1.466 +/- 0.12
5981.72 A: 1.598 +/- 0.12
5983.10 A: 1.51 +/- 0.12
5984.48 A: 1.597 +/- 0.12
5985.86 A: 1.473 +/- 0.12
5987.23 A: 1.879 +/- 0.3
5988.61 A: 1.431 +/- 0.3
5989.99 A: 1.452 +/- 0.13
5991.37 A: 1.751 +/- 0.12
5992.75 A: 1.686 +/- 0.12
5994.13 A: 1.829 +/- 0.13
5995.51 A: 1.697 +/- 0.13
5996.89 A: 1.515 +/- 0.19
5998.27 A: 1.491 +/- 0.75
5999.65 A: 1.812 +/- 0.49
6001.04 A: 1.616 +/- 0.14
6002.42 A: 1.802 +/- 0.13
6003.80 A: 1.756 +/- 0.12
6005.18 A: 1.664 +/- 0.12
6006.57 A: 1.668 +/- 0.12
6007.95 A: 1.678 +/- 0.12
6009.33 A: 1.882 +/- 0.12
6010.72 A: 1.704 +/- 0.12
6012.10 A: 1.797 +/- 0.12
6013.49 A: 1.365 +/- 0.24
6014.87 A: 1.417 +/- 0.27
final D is 1.00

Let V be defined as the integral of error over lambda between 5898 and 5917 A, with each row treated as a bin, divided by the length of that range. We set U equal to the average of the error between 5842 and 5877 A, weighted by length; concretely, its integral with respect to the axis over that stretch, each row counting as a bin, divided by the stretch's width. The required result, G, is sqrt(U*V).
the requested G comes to 0.168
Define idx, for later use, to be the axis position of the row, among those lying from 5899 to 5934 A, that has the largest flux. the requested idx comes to 5903.73 A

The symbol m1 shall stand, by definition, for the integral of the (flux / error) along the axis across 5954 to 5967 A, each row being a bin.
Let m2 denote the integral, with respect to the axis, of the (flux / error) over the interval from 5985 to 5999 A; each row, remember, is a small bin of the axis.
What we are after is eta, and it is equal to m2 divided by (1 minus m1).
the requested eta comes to -0.92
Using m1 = 154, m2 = 141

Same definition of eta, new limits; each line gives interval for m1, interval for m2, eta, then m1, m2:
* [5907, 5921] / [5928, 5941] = -0.82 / 159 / 130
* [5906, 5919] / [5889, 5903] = -0.71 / 139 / 98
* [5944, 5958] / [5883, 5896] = -0.76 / 157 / 119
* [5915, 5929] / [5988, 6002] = -0.83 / 167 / 137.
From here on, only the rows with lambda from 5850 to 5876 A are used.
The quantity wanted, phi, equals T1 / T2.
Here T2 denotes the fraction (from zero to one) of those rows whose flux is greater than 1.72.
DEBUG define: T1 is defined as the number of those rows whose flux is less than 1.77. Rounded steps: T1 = 13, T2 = 0.47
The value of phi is 27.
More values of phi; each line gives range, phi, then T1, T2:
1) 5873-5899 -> 65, 17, 0.26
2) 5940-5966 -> 27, 13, 0.47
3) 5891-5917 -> 31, 13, 0.42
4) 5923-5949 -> 25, 13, 0.53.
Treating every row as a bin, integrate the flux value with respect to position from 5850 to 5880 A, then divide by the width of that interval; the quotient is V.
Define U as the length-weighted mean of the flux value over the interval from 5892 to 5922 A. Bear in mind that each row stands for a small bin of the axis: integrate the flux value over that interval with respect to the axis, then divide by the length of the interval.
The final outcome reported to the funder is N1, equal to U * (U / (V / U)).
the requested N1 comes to 2.5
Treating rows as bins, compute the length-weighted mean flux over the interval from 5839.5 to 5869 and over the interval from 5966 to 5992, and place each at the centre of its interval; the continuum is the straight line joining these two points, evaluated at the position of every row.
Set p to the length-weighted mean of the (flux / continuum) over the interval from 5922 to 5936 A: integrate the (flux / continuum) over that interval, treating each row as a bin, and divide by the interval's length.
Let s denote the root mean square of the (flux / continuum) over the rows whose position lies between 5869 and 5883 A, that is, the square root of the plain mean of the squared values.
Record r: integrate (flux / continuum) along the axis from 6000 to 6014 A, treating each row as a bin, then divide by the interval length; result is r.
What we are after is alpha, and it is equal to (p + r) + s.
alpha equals 3.06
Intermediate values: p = 1.02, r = 1.04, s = 1.01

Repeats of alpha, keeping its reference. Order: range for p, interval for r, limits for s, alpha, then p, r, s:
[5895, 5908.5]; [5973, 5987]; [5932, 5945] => 3.10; 1.03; 0.99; 1.07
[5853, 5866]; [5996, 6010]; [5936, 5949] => 3.12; 1.02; 1.03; 1.07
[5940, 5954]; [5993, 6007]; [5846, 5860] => 3.09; 1.03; 1.03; 1.03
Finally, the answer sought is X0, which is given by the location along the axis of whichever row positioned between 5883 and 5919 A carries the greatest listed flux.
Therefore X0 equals 5903.73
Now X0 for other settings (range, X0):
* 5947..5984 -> 5963.84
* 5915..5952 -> 5937.81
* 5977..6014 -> 6009.33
